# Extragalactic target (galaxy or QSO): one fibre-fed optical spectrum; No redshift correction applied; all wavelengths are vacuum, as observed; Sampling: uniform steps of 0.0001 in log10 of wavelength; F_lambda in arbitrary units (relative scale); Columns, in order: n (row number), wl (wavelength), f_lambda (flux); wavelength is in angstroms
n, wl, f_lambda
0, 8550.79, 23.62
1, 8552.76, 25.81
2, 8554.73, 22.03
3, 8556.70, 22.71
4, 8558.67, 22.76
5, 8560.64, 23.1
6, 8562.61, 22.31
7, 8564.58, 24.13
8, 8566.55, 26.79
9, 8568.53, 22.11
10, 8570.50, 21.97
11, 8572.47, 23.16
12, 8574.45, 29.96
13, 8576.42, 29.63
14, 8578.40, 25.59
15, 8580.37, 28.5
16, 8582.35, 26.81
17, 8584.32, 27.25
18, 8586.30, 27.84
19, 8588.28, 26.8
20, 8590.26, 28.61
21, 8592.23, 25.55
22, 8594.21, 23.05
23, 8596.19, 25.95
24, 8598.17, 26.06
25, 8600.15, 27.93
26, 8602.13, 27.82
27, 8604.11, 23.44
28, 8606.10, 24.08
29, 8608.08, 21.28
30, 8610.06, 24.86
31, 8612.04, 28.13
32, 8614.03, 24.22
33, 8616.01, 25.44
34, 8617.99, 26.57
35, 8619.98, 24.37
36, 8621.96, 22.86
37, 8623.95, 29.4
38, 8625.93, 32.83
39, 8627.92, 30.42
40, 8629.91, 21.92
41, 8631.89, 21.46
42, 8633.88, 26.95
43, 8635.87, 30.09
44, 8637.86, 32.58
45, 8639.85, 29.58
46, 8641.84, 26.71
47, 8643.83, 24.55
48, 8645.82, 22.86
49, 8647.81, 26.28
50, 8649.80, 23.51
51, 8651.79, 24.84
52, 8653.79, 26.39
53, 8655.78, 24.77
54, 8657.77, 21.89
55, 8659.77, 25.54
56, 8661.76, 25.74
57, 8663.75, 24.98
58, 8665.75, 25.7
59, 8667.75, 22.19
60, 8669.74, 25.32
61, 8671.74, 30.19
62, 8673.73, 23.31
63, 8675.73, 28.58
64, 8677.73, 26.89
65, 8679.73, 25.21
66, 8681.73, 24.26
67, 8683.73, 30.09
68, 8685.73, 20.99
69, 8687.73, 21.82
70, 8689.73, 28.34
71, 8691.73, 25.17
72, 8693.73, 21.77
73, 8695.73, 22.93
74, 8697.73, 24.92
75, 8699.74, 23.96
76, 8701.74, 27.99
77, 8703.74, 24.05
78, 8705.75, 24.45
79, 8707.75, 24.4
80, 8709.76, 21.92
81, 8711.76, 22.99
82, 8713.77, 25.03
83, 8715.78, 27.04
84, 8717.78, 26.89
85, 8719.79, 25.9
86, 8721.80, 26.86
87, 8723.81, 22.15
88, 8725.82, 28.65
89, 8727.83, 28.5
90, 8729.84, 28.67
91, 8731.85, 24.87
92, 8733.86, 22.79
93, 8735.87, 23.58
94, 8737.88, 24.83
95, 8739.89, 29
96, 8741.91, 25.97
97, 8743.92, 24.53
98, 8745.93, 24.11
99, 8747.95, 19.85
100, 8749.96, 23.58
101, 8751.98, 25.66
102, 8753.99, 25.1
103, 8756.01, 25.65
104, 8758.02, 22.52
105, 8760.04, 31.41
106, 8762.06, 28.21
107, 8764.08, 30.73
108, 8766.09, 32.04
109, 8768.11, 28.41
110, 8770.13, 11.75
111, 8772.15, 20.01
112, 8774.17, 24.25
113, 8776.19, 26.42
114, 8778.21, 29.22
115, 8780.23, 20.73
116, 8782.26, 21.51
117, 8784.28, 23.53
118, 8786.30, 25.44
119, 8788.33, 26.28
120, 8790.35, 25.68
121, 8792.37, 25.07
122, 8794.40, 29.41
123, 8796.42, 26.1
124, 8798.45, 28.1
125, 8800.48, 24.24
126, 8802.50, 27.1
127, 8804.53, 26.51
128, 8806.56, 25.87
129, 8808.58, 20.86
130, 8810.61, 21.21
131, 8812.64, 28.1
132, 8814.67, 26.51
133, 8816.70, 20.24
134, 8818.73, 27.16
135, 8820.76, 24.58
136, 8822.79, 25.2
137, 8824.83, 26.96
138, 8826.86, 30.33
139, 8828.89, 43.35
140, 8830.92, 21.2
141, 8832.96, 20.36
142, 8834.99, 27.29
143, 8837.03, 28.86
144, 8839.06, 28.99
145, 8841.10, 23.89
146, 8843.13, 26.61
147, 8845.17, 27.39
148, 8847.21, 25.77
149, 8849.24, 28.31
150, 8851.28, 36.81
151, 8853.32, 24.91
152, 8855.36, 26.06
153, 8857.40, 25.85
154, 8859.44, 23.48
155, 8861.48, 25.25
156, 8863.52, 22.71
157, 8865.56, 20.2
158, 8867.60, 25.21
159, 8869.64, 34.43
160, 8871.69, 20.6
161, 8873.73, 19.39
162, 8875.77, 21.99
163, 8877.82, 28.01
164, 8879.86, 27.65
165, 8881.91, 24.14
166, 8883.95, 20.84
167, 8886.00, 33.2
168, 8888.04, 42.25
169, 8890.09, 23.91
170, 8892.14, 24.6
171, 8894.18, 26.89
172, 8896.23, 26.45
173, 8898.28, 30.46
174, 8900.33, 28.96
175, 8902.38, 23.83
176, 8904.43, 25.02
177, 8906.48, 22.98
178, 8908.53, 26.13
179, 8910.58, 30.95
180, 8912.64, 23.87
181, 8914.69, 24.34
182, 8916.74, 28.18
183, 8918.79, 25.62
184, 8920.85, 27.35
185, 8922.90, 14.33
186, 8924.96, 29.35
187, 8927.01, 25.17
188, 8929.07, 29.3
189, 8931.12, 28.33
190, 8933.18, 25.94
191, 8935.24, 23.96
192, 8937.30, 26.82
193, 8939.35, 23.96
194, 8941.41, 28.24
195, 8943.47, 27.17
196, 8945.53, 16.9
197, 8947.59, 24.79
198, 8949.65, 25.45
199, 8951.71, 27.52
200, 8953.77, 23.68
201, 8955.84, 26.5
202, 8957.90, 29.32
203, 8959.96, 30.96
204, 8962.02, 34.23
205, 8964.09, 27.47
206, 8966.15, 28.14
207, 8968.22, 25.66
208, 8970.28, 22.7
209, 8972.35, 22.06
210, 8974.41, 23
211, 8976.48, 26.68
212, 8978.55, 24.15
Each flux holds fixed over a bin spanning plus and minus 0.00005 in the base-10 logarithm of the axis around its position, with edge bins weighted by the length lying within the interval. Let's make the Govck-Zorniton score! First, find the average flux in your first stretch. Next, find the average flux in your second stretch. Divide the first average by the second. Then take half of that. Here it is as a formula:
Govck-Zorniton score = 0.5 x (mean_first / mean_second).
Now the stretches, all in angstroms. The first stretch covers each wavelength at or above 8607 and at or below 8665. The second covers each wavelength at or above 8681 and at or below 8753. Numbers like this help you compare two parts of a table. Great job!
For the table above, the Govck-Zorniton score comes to 0.519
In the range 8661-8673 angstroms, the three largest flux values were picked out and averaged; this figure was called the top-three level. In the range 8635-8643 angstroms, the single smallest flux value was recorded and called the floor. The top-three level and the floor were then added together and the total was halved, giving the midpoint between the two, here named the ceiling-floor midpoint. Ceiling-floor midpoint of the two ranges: 27.0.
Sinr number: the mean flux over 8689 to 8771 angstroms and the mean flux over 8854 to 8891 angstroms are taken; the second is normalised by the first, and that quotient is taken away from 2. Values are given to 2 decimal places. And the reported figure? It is 0.98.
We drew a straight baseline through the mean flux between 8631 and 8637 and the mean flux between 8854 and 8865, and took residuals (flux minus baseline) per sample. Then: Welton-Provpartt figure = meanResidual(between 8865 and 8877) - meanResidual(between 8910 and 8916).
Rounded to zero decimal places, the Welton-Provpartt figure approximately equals -3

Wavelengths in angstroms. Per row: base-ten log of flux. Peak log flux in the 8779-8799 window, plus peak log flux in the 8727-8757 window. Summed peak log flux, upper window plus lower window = 2.93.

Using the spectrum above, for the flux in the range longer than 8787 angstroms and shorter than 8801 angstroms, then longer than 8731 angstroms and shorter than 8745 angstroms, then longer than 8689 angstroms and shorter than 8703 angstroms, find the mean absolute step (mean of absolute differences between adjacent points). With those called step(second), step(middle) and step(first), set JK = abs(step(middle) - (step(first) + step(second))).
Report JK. 2.8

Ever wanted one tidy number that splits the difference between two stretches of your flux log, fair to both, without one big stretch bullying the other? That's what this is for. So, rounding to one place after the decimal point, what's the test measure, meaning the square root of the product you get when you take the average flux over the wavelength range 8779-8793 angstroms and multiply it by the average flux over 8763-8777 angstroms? 24.4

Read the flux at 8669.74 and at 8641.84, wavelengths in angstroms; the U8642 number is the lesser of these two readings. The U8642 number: 25.3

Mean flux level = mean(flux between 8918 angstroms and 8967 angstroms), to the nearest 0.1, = 26.3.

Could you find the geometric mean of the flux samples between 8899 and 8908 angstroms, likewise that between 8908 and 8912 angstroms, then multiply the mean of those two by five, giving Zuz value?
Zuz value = 134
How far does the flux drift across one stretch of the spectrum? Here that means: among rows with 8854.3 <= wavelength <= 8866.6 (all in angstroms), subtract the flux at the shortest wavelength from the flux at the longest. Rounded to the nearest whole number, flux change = -6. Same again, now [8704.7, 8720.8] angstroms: 1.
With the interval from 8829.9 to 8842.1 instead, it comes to 3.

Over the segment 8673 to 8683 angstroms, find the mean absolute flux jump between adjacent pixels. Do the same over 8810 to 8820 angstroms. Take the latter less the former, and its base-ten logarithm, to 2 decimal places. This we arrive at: 0.48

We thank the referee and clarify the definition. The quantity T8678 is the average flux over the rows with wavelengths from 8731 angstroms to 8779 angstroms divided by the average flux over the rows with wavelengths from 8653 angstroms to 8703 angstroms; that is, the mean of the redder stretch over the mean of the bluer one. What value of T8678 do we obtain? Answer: 1.00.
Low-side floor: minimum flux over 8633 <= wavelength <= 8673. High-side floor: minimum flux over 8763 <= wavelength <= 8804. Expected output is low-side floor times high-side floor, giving 257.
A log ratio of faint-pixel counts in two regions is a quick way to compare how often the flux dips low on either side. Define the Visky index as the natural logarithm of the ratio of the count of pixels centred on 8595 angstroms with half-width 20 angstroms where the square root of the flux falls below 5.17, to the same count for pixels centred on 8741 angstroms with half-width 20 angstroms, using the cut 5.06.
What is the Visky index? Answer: -0.1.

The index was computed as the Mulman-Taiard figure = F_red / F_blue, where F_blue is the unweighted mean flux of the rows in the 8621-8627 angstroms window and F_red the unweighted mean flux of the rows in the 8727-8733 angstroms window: 0.96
